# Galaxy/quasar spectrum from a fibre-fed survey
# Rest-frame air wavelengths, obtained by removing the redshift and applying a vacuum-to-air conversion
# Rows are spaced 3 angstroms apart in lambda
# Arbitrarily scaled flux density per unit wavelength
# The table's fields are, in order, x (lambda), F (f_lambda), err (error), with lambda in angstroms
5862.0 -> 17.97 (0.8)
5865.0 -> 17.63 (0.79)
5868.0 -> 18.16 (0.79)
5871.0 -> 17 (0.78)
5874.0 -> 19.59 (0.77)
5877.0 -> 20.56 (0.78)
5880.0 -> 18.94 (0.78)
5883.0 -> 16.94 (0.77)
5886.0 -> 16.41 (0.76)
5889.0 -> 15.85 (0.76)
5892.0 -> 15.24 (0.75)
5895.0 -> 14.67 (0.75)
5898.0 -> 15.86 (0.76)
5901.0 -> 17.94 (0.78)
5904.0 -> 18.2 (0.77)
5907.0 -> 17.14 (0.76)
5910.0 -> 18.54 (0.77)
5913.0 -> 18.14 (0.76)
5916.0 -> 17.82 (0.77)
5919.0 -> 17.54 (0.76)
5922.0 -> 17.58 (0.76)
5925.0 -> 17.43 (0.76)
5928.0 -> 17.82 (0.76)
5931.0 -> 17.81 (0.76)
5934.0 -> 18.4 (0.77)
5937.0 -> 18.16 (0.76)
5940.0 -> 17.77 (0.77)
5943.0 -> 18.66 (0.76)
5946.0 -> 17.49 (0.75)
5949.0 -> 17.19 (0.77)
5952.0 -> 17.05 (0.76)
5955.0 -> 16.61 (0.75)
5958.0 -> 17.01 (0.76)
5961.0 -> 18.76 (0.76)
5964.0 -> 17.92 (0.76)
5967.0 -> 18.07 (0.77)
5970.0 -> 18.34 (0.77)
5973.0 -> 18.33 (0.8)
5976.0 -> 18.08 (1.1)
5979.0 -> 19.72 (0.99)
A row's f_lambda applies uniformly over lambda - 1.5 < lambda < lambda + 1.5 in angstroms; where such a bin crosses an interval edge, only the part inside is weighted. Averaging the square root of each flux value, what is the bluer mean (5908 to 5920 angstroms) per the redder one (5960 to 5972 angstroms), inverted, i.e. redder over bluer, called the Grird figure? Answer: 1.01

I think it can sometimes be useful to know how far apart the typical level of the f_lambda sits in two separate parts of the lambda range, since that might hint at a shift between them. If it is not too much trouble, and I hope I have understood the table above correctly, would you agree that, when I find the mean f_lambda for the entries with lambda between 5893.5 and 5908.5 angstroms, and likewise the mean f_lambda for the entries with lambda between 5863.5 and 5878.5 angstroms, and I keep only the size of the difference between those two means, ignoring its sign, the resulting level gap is 1.8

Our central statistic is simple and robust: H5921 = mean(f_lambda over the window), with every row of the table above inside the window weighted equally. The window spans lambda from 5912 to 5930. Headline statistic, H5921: 17.7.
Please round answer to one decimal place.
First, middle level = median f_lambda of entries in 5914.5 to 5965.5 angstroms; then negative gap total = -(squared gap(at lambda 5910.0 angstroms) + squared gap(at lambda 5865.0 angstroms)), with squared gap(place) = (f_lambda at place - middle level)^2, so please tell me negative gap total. -0.6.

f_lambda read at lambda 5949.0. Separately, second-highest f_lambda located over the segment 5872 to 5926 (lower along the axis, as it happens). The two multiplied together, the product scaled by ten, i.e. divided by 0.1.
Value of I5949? 3368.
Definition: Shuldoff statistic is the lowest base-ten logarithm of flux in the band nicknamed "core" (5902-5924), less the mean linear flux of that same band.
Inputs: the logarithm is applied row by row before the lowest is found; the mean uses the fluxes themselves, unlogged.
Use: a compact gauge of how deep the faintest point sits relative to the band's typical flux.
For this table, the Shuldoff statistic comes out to -16.6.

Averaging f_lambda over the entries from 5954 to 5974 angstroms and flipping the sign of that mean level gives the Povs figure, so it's -17.9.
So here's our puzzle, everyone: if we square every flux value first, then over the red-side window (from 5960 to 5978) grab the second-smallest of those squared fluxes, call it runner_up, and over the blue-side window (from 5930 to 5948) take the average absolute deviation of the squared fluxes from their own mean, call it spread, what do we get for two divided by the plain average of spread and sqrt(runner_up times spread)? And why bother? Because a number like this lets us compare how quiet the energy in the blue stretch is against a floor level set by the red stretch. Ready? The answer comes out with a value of 0.0513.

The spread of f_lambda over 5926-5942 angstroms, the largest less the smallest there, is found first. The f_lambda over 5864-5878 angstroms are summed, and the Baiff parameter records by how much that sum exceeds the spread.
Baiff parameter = 92.3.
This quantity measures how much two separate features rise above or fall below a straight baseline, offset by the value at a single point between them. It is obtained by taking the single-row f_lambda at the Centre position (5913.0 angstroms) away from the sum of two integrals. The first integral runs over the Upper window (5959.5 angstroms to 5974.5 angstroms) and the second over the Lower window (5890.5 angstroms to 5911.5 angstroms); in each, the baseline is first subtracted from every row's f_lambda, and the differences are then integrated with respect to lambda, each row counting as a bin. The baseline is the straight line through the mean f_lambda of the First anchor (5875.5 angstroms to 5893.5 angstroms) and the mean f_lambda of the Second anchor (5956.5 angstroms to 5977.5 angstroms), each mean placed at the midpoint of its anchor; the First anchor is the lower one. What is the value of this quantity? -29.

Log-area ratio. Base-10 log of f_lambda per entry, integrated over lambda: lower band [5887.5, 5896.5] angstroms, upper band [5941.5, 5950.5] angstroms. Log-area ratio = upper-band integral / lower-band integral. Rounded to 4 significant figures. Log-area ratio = 1.056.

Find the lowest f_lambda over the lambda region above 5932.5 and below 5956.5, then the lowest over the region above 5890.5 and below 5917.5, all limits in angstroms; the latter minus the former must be -1.9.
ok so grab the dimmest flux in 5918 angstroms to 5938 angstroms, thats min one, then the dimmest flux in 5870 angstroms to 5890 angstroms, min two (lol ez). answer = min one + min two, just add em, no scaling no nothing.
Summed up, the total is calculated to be 33.3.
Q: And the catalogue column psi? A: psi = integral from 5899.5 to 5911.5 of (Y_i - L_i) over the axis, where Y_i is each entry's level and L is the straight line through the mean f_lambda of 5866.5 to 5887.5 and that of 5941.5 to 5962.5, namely 0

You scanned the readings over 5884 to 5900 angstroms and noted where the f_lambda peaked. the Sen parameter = 5886.0 angstroms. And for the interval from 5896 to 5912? 5910.0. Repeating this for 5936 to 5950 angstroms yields 5943.0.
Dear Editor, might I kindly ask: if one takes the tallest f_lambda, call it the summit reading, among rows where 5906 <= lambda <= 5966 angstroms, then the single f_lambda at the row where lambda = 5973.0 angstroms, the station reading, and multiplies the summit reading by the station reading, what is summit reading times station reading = 344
